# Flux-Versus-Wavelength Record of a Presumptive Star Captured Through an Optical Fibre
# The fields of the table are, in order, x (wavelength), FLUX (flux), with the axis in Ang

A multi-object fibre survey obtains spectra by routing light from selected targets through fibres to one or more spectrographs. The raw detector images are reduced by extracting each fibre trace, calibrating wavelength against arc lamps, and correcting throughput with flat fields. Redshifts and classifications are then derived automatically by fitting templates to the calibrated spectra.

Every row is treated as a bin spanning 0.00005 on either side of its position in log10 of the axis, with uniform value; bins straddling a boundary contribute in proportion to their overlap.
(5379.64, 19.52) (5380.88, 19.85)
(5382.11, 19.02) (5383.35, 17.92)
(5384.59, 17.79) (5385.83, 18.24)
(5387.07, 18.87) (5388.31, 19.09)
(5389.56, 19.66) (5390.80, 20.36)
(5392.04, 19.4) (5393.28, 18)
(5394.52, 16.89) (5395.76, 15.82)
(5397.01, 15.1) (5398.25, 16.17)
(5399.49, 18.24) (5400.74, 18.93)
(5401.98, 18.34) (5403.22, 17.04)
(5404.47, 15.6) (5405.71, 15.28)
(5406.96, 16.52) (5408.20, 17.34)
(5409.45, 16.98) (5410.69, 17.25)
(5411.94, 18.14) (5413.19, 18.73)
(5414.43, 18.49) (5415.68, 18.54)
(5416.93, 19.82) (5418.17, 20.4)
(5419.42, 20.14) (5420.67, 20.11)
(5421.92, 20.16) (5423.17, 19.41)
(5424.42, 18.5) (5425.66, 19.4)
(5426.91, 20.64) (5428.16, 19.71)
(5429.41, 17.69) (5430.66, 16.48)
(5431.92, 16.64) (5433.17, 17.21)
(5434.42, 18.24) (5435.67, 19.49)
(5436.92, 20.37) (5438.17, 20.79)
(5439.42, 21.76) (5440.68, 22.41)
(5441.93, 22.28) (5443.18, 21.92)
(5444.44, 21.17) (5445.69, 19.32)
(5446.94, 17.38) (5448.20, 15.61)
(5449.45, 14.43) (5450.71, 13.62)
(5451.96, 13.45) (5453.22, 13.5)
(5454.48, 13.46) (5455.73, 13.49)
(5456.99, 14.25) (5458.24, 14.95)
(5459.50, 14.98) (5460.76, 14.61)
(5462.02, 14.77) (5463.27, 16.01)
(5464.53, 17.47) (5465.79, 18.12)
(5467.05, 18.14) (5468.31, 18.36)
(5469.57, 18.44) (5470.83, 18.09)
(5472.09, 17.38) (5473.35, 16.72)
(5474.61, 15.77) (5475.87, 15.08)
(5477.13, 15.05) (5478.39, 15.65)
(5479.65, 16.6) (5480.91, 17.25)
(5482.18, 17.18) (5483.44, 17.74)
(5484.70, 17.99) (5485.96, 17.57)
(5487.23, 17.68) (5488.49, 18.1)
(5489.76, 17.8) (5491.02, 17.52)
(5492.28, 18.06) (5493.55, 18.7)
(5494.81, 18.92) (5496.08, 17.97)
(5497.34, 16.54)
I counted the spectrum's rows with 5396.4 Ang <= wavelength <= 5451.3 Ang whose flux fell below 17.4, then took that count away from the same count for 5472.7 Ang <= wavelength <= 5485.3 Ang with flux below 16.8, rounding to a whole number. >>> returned -10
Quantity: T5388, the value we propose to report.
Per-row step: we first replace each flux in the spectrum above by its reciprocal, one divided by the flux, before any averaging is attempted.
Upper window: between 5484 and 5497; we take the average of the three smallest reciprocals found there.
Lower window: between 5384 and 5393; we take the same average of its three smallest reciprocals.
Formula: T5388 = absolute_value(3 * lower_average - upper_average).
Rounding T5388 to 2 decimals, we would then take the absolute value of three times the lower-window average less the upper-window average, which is 0.10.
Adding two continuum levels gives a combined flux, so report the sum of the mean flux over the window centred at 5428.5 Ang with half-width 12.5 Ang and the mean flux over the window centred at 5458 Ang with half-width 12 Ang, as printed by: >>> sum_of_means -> 35.0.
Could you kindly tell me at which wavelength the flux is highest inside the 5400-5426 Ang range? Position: 5418.17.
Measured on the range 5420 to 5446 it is 5440.68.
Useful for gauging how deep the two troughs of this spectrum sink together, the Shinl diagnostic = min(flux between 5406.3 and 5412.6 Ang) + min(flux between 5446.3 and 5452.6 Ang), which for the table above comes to 30.0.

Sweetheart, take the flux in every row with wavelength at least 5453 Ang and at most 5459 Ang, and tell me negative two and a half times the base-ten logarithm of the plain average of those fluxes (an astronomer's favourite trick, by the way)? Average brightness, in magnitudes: -2.86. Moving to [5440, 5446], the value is -3.33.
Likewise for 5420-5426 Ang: -3.23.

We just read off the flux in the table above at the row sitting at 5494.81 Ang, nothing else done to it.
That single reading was 18.92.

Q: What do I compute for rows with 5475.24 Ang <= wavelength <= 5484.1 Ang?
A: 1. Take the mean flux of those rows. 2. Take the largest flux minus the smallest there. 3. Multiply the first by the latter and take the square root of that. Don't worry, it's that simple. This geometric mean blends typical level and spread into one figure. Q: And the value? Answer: 6.6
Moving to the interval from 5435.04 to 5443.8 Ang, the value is 7.9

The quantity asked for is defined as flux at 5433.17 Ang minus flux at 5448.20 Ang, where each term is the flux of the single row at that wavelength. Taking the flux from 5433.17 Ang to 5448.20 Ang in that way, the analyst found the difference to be 1.6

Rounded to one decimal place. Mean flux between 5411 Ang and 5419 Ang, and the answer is 19.0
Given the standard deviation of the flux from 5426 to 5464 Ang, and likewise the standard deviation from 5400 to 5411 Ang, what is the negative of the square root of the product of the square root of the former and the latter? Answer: -1.4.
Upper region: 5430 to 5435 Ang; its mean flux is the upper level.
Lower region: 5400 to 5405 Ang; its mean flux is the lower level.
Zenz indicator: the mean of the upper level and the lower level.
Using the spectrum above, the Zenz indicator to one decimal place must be 17.3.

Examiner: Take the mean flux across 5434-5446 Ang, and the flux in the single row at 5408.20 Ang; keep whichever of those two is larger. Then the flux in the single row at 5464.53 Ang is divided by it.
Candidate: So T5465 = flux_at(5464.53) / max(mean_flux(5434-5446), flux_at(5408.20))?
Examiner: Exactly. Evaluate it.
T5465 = 0.84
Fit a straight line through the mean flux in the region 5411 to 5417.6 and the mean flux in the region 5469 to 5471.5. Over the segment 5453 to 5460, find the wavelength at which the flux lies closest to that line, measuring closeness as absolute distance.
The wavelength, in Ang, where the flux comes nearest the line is 5459.50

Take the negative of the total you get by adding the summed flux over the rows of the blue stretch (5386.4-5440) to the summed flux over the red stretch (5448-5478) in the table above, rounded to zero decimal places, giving -1167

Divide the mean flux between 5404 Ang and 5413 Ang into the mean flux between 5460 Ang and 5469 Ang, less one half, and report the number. 0.50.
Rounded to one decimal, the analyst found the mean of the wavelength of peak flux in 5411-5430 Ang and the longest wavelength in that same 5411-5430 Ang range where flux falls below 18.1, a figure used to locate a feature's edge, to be 5428.2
